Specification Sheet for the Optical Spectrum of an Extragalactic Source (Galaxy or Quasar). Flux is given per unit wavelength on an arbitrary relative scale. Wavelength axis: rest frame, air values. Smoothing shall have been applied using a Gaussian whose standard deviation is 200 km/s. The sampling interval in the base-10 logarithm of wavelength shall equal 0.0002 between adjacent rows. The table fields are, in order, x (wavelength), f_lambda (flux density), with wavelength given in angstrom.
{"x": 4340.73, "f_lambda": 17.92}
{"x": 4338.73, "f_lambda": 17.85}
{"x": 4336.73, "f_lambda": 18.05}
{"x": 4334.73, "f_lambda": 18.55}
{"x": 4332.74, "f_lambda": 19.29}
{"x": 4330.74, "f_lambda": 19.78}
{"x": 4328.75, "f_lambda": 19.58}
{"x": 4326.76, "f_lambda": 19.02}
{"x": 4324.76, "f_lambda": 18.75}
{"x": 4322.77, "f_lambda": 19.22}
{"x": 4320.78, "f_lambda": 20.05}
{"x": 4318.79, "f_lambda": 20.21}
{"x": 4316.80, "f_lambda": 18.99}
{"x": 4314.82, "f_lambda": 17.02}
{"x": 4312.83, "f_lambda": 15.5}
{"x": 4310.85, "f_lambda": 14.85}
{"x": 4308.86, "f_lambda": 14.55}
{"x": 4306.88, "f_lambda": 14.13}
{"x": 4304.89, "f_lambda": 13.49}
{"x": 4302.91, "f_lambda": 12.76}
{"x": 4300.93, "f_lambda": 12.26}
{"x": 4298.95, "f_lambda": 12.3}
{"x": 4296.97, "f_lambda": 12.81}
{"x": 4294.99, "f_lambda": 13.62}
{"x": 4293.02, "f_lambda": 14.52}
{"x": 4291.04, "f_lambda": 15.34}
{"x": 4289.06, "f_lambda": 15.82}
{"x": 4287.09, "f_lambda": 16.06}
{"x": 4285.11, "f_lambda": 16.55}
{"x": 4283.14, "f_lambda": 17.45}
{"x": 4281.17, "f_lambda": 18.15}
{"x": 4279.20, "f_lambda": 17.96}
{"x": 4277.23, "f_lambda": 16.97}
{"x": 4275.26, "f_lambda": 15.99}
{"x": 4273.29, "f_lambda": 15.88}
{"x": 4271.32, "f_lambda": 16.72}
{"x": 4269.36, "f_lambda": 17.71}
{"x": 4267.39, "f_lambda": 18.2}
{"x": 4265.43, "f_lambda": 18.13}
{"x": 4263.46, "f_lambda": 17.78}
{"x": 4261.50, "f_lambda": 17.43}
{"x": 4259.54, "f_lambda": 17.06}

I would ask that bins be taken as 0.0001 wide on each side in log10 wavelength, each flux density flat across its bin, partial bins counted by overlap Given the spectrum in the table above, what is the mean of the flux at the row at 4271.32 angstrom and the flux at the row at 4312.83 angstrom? 16.1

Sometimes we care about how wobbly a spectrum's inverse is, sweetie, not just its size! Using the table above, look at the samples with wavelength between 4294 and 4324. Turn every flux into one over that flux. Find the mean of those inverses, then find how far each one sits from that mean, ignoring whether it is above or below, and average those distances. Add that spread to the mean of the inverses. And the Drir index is 0.076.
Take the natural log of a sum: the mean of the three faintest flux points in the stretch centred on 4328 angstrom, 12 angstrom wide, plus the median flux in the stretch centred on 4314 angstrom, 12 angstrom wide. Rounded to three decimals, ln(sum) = 3.563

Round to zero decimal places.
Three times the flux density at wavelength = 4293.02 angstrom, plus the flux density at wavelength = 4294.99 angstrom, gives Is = 57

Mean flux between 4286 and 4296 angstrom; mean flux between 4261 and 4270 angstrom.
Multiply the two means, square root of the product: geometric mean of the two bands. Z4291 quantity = 16.4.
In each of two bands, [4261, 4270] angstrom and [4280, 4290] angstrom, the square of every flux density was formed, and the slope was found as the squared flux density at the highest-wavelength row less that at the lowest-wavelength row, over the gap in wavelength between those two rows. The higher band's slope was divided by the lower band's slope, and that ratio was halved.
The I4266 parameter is -4.0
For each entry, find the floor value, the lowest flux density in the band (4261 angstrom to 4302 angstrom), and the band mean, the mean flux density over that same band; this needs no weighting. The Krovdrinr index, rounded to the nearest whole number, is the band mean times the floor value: 197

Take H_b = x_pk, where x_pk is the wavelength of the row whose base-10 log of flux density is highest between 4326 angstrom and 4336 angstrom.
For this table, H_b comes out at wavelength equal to 4330.74 angstrom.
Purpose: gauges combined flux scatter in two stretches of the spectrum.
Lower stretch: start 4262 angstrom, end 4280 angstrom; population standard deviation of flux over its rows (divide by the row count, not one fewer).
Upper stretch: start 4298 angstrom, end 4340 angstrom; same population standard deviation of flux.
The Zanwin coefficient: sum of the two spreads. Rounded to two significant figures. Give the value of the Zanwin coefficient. 3.6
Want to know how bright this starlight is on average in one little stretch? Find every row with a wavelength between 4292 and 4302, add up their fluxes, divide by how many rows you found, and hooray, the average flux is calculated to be 13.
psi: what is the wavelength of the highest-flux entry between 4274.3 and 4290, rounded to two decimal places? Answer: 4281.17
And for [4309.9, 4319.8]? 4318.79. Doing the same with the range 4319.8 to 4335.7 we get 4320.78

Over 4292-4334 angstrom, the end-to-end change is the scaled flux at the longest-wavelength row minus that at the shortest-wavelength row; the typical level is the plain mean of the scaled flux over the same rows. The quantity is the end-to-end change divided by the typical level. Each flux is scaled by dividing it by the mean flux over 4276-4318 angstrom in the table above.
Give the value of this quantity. 0.29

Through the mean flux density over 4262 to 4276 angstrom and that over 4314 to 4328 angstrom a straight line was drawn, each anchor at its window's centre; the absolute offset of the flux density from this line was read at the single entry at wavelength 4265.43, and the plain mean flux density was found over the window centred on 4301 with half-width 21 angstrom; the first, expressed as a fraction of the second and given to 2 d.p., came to 0.07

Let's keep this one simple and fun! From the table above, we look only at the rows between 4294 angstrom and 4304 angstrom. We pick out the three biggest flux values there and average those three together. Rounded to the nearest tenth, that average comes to 13.1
